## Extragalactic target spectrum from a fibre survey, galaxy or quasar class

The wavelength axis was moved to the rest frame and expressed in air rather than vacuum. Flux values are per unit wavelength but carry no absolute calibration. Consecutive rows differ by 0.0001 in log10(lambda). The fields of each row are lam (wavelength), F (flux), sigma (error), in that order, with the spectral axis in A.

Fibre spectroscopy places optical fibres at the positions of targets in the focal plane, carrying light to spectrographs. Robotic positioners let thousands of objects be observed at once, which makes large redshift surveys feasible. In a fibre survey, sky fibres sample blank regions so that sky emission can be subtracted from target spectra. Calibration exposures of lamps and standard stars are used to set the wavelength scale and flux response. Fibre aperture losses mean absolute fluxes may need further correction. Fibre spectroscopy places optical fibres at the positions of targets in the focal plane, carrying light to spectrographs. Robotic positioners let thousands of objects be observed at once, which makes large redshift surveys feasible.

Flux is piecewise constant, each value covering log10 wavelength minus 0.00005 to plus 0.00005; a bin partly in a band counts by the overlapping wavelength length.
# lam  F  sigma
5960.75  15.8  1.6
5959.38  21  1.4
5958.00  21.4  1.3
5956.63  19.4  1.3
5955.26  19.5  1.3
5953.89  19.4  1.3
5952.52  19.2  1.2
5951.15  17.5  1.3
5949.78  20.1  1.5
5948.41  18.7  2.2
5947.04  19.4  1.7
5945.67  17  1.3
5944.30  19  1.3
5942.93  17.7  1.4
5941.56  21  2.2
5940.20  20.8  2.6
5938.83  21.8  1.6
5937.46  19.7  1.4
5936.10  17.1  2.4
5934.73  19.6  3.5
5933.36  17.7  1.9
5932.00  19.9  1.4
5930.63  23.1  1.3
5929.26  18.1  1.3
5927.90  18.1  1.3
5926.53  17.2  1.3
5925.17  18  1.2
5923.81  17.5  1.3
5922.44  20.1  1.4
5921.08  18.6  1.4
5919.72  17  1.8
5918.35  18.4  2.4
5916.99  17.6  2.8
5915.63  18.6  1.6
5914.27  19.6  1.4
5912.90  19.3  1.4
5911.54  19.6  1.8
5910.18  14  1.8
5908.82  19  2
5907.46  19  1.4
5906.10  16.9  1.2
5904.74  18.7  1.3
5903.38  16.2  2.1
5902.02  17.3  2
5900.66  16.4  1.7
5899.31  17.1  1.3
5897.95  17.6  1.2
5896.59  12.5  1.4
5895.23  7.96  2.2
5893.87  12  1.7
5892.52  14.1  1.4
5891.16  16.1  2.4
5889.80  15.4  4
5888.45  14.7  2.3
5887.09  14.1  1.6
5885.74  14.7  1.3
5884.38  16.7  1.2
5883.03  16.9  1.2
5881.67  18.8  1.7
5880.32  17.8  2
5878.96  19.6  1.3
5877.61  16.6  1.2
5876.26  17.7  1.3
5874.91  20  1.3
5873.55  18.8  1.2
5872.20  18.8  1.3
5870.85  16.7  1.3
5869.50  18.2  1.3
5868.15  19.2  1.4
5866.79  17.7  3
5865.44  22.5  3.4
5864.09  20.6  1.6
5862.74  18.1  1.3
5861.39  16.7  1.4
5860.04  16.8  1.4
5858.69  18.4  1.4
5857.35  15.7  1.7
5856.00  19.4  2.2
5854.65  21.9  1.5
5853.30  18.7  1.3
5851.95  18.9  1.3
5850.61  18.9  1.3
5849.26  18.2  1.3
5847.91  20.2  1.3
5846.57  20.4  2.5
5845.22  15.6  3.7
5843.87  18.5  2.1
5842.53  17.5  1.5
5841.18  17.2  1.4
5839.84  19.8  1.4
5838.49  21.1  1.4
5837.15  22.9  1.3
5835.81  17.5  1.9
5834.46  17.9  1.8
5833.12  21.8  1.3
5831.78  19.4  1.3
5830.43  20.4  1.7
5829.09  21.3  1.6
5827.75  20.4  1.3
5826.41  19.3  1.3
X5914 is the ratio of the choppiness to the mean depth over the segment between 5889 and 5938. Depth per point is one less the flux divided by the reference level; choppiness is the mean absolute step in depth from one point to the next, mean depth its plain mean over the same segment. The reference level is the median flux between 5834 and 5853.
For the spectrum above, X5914 1.5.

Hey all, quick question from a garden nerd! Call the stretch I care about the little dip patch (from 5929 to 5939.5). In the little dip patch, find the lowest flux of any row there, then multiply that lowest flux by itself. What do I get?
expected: 292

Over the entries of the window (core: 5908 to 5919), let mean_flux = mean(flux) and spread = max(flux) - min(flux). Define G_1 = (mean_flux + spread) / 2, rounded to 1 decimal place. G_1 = 11.9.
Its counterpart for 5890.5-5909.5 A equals 13.4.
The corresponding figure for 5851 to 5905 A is 15.8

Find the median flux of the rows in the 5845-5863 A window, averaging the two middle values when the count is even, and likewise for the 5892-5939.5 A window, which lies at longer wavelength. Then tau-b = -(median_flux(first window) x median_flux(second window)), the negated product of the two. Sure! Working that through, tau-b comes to -334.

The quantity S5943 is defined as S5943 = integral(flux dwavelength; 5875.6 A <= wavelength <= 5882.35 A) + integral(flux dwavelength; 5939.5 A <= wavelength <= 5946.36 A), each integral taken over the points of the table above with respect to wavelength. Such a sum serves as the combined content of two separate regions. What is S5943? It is 253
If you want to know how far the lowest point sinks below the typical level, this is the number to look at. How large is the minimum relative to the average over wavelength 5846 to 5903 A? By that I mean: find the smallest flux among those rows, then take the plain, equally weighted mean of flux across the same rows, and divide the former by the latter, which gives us 0.46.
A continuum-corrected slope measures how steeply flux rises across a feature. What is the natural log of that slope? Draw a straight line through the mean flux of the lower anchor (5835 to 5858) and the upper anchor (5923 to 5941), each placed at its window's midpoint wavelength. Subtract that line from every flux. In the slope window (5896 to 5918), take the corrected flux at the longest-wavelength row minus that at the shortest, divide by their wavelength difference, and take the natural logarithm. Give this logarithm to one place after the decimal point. -1.4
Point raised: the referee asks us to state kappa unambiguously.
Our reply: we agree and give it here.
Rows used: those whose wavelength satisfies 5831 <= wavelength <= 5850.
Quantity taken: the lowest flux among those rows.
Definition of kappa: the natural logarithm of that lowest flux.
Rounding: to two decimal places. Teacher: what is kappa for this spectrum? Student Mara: 2.75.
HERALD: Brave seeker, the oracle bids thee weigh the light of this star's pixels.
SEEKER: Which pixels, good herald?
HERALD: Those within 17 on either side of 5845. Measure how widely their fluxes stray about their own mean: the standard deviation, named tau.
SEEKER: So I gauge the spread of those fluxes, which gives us 1.9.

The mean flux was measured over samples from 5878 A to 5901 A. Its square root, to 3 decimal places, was 3.929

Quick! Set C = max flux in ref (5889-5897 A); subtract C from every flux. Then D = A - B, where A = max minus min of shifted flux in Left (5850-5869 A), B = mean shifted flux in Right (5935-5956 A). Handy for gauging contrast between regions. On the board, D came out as 3.7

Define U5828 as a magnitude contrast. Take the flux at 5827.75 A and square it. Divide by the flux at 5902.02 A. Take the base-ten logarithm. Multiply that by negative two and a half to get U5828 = -3.5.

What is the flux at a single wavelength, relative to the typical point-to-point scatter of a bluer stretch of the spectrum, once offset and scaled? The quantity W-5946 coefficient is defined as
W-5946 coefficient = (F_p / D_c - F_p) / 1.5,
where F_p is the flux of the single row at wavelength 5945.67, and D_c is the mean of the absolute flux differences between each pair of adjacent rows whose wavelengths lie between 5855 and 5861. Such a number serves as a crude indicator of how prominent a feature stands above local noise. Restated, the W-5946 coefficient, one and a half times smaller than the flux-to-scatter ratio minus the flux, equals -7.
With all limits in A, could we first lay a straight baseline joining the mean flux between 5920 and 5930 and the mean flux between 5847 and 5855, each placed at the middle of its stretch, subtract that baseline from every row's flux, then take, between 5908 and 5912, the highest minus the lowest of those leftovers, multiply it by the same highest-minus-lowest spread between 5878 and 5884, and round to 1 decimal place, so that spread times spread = 14.8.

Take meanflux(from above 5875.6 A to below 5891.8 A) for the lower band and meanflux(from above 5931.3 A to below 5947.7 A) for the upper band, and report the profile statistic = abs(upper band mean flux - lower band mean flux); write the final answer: 2.6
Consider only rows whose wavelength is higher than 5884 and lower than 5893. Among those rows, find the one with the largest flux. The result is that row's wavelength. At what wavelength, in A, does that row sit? 5884.38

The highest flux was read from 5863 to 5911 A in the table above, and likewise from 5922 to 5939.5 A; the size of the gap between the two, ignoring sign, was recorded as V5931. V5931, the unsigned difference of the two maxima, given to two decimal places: 0.60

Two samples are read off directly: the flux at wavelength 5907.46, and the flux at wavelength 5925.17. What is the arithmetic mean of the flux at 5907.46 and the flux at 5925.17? 18.5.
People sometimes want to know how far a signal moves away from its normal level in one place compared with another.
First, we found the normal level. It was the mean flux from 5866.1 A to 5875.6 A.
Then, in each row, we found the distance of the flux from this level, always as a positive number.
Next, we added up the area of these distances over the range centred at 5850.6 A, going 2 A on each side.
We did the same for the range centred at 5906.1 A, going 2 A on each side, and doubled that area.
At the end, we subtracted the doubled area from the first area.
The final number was -4.8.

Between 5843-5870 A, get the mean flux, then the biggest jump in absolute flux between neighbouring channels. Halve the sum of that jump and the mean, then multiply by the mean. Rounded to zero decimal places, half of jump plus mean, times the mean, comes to 220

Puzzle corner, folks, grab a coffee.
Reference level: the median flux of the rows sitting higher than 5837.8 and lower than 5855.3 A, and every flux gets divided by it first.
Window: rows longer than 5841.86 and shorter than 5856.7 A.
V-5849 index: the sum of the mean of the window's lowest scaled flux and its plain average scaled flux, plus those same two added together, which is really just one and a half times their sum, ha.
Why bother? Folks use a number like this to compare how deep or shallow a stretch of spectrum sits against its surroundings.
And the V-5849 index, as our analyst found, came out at 2.74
